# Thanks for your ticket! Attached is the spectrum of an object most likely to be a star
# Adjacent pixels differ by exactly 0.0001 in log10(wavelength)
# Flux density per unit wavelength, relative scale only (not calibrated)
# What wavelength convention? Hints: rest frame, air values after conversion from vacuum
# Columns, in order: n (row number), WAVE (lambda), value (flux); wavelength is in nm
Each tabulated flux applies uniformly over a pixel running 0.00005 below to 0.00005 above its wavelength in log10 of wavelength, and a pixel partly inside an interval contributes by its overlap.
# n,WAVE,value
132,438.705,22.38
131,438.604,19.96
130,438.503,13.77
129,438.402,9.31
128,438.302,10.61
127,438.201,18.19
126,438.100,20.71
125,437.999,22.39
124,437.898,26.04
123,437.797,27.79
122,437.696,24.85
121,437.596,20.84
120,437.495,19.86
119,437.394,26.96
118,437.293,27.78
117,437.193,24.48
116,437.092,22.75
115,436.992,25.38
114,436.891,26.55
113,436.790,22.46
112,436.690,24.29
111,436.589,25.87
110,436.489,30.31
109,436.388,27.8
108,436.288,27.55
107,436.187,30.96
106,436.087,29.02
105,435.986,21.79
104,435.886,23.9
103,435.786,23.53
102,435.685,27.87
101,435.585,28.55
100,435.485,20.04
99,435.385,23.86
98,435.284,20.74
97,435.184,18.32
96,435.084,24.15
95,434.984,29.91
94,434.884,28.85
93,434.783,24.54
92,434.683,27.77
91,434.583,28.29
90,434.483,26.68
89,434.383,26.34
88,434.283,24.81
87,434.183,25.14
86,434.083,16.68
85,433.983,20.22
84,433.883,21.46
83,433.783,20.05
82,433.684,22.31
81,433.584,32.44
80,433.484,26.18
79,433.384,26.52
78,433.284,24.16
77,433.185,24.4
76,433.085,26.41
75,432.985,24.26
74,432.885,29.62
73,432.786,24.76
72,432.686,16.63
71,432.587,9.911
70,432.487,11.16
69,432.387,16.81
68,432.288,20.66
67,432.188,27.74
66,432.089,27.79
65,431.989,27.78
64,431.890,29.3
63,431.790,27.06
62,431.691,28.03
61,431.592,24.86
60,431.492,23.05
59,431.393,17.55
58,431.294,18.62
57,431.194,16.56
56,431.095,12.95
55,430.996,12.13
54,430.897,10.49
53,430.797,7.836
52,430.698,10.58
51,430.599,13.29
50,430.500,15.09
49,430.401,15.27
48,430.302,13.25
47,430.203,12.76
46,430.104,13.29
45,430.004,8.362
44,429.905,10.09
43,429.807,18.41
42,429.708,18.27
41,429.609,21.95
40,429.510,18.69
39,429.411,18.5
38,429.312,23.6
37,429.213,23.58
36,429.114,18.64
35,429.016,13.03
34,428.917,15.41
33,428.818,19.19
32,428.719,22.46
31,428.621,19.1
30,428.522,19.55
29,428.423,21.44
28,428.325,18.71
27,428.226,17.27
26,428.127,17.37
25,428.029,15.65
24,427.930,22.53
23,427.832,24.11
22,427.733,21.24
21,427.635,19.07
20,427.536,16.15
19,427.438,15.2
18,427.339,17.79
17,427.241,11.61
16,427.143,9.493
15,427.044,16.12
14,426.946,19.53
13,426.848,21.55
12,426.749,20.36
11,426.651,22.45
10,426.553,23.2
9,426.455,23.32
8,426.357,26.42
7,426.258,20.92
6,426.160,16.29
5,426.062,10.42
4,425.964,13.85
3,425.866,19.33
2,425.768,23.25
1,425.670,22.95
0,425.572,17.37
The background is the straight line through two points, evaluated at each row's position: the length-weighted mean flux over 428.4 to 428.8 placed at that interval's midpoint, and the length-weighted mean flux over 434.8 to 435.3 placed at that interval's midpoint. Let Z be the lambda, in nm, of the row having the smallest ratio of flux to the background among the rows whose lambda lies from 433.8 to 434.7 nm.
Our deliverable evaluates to 434.083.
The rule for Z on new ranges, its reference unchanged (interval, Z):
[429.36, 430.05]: 430.004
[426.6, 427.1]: 427.044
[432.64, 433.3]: 432.686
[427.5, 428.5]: 428.029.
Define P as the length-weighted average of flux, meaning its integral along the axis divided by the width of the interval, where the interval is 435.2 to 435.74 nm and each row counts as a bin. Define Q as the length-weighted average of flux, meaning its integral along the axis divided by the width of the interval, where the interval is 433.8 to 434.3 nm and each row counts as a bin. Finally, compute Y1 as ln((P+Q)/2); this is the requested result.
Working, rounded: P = 24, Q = 21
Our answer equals 3.12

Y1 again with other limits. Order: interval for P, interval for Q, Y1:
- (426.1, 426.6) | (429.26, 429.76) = 3.04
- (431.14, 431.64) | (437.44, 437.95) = 3.09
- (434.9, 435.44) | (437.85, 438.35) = 3.07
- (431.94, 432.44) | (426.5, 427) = 3.12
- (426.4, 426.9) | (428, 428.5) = 3.01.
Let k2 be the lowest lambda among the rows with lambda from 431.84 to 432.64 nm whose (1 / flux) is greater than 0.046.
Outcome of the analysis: 432.288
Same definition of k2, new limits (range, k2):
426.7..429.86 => 426.749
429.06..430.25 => 429.114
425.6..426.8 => 425.866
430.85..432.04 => 430.897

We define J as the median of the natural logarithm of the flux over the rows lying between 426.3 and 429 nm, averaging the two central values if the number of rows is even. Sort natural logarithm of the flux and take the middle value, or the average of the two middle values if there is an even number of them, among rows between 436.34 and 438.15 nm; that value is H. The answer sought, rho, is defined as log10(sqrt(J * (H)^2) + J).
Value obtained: 0.93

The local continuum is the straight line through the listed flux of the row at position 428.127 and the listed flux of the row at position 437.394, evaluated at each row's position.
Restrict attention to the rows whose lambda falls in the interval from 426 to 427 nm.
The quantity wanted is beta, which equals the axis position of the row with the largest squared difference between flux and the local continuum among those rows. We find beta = 426.357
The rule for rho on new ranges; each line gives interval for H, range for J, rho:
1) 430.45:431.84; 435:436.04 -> 0.91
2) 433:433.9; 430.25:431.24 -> 0.89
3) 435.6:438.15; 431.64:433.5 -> 0.96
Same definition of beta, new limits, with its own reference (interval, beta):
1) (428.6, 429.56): 429.016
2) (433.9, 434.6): 434.083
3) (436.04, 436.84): 436.187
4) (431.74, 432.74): 432.587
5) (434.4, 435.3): 435.184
